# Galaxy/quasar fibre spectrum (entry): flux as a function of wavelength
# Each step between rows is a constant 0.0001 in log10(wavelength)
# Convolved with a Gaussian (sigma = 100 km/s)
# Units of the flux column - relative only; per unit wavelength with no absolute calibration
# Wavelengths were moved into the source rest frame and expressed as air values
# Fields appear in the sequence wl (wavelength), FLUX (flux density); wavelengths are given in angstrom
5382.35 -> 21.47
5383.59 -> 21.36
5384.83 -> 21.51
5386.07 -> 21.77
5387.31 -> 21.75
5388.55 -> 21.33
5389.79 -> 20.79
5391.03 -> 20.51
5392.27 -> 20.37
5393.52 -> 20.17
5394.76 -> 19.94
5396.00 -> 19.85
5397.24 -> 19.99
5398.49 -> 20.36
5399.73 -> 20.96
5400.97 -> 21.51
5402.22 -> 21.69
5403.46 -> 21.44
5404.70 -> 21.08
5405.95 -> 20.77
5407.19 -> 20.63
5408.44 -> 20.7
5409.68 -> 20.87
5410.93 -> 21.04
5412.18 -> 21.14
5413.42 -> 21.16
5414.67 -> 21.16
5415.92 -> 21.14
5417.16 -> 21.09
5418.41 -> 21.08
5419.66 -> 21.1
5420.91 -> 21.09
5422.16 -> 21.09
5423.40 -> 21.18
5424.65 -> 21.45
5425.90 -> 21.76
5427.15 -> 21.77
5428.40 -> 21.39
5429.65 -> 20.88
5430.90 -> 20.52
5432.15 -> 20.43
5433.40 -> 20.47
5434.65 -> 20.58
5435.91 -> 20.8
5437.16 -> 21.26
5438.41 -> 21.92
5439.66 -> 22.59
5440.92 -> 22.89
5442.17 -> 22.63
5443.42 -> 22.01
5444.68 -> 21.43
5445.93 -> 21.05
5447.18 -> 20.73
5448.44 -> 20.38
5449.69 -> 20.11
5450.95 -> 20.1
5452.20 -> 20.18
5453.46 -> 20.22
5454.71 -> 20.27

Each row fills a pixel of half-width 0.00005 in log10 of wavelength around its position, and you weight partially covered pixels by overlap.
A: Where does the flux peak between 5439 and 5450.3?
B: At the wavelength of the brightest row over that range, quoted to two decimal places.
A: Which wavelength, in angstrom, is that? 5440.92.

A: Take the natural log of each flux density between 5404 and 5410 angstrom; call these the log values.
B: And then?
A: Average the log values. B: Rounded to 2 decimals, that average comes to 3.04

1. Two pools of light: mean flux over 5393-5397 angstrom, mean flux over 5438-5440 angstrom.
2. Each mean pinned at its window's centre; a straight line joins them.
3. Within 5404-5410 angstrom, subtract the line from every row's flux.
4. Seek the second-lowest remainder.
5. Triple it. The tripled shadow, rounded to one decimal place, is 0.0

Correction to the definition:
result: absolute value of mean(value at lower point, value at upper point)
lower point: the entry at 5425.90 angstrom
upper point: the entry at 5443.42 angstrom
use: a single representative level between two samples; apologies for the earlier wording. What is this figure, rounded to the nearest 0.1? 21.9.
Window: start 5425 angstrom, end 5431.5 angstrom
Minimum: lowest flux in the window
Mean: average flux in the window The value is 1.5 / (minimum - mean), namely -2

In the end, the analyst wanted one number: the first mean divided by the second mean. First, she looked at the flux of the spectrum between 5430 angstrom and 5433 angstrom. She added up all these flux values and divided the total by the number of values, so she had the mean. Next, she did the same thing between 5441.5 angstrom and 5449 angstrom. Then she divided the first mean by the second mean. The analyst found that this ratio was 0.96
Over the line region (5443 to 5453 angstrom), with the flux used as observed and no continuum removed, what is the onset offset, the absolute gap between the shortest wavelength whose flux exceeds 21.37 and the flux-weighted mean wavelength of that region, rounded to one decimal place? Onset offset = 4.3 angstrom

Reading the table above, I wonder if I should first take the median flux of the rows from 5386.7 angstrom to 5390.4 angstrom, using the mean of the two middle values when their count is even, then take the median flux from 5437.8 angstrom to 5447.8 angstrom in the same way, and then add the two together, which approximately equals 43.3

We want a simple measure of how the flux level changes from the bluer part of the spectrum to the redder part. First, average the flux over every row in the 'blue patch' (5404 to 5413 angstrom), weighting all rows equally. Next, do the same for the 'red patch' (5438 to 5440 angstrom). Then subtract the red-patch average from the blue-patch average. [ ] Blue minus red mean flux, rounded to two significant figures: -1.4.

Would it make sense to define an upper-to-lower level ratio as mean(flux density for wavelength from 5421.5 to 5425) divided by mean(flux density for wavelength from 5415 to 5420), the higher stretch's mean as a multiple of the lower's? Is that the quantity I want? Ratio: 1.007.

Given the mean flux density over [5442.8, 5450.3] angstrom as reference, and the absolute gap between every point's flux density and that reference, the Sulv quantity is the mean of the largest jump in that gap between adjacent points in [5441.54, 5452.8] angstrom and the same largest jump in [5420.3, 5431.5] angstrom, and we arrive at 0.50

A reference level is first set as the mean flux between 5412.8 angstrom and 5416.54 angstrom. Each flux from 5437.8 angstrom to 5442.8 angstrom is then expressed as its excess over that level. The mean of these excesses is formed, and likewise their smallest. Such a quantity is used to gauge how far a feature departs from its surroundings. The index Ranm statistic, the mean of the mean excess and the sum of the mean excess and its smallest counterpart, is 1.7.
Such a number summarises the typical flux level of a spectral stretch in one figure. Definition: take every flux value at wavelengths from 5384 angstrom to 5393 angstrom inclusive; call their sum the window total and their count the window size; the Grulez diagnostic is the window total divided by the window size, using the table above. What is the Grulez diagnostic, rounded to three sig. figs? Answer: 21.1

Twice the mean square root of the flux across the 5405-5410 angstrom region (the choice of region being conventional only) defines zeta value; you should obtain 9.11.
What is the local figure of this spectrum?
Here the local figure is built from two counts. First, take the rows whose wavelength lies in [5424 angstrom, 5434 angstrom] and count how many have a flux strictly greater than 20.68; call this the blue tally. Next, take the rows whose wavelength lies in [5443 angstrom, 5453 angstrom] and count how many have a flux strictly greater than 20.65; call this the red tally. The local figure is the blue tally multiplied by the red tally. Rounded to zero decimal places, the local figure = 20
